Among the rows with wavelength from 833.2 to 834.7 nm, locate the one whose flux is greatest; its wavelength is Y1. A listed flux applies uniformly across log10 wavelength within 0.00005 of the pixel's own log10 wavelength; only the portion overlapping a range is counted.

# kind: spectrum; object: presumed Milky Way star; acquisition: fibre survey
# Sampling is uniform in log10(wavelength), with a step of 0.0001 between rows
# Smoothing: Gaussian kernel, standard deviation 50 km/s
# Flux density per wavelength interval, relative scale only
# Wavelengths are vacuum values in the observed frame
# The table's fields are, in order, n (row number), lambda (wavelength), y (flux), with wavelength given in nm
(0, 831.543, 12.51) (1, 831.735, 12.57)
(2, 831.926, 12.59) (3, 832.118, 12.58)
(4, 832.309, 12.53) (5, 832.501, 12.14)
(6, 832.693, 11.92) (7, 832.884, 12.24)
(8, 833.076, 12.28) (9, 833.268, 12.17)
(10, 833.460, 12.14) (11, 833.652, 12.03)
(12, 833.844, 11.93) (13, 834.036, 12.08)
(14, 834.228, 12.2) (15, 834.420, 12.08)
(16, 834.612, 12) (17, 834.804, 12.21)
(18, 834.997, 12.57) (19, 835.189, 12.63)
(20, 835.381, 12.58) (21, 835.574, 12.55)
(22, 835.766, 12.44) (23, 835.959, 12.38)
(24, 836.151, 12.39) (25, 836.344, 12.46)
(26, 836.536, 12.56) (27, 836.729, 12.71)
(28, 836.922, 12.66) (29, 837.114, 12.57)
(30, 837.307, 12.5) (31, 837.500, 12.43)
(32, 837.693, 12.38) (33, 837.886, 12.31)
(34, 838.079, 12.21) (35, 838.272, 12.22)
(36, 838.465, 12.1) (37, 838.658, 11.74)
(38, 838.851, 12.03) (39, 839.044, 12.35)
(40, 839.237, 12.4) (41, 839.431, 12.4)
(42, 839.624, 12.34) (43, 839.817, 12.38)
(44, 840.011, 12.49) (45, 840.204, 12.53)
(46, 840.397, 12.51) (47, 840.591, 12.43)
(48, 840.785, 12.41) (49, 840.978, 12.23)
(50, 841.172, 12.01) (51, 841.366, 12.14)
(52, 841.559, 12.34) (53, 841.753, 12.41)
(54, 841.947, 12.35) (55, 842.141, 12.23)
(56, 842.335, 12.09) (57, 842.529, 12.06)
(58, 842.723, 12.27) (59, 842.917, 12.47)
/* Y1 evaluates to 834.228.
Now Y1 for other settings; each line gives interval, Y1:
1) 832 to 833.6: 832.118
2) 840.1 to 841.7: 840.204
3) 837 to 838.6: 837.114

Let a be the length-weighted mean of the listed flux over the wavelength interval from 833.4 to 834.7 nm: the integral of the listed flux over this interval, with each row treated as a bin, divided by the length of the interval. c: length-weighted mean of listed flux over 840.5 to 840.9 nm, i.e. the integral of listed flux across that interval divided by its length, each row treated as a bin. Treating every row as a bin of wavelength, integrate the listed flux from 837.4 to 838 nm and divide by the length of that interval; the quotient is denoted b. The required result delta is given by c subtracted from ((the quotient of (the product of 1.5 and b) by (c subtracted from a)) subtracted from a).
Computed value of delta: 53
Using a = 12.1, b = 12.36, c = 12.4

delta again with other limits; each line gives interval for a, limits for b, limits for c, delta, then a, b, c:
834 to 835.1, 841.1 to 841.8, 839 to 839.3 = 98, 12.2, 12.22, 12.4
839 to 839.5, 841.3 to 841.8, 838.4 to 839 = -48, 12.4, 12.31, 12.0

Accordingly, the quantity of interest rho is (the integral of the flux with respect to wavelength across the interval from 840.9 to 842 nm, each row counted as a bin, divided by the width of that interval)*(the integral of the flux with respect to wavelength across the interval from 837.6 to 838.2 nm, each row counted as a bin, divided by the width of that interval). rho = 150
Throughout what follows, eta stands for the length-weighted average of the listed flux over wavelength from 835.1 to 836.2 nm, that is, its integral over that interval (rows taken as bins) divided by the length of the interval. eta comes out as 12.5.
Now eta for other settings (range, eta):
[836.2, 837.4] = 12.6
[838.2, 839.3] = 12.1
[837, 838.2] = 12.4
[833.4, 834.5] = 12.1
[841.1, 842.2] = 12.3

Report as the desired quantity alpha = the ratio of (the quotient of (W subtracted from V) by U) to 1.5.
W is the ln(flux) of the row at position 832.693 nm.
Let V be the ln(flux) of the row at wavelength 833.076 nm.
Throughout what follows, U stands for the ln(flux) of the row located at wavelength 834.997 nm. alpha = 0.008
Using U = 2.531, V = 2.51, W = 2.48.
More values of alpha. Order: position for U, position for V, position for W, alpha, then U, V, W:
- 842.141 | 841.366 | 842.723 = -0.003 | 2.504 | 2.50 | 2.51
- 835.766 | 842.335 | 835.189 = -0.012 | 2.521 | 2.49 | 2.54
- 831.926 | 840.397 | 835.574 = -0.001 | 2.533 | 2.53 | 2.53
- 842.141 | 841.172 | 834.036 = -0.002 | 2.504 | 2.49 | 2.49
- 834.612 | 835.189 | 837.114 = 0.001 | 2.485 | 2.54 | 2.53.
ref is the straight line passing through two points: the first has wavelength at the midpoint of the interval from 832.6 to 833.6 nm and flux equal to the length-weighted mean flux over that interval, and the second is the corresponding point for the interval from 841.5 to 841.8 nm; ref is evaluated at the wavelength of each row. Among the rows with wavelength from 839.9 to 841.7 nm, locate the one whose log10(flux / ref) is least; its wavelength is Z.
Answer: 841.172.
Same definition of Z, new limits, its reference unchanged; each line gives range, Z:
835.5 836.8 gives 835.959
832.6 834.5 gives 833.844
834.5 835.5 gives 834.612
